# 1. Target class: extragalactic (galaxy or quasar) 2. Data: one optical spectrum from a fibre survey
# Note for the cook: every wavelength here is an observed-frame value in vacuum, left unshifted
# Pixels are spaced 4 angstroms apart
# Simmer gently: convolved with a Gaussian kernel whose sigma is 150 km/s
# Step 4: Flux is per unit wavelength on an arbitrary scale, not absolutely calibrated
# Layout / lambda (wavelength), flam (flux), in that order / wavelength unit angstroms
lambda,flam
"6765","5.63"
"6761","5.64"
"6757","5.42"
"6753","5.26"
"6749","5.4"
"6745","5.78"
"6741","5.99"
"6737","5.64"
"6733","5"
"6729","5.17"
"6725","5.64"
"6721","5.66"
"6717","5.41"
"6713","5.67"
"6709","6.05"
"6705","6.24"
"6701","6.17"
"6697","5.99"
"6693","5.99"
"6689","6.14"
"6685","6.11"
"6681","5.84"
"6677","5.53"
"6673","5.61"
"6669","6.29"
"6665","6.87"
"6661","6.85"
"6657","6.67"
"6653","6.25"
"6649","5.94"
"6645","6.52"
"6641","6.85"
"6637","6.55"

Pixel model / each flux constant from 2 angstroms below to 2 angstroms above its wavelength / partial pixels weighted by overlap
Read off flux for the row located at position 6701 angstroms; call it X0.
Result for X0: 6.17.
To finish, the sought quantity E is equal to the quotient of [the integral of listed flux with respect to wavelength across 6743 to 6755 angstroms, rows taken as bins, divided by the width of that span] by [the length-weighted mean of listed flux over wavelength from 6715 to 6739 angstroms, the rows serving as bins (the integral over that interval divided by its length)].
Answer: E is 1.01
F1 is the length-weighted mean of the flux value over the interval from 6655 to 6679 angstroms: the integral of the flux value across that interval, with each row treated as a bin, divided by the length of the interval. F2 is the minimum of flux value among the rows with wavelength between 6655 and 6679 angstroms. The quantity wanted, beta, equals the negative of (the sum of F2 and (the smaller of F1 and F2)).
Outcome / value -11.1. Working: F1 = 6.3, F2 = 5.53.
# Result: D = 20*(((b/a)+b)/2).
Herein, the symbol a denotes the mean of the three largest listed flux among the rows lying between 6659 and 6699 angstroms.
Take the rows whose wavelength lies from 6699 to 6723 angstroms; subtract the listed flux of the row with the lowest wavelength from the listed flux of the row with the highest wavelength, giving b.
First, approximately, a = 6.7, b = -0.51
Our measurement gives -5.9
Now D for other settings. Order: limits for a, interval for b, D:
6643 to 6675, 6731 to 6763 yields 7.3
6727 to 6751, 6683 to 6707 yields 1.5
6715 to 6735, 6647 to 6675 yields -3.9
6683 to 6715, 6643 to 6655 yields -3.1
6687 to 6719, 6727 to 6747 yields 7.1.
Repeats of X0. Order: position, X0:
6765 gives 5.63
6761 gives 5.64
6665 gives 6.87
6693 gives 5.99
